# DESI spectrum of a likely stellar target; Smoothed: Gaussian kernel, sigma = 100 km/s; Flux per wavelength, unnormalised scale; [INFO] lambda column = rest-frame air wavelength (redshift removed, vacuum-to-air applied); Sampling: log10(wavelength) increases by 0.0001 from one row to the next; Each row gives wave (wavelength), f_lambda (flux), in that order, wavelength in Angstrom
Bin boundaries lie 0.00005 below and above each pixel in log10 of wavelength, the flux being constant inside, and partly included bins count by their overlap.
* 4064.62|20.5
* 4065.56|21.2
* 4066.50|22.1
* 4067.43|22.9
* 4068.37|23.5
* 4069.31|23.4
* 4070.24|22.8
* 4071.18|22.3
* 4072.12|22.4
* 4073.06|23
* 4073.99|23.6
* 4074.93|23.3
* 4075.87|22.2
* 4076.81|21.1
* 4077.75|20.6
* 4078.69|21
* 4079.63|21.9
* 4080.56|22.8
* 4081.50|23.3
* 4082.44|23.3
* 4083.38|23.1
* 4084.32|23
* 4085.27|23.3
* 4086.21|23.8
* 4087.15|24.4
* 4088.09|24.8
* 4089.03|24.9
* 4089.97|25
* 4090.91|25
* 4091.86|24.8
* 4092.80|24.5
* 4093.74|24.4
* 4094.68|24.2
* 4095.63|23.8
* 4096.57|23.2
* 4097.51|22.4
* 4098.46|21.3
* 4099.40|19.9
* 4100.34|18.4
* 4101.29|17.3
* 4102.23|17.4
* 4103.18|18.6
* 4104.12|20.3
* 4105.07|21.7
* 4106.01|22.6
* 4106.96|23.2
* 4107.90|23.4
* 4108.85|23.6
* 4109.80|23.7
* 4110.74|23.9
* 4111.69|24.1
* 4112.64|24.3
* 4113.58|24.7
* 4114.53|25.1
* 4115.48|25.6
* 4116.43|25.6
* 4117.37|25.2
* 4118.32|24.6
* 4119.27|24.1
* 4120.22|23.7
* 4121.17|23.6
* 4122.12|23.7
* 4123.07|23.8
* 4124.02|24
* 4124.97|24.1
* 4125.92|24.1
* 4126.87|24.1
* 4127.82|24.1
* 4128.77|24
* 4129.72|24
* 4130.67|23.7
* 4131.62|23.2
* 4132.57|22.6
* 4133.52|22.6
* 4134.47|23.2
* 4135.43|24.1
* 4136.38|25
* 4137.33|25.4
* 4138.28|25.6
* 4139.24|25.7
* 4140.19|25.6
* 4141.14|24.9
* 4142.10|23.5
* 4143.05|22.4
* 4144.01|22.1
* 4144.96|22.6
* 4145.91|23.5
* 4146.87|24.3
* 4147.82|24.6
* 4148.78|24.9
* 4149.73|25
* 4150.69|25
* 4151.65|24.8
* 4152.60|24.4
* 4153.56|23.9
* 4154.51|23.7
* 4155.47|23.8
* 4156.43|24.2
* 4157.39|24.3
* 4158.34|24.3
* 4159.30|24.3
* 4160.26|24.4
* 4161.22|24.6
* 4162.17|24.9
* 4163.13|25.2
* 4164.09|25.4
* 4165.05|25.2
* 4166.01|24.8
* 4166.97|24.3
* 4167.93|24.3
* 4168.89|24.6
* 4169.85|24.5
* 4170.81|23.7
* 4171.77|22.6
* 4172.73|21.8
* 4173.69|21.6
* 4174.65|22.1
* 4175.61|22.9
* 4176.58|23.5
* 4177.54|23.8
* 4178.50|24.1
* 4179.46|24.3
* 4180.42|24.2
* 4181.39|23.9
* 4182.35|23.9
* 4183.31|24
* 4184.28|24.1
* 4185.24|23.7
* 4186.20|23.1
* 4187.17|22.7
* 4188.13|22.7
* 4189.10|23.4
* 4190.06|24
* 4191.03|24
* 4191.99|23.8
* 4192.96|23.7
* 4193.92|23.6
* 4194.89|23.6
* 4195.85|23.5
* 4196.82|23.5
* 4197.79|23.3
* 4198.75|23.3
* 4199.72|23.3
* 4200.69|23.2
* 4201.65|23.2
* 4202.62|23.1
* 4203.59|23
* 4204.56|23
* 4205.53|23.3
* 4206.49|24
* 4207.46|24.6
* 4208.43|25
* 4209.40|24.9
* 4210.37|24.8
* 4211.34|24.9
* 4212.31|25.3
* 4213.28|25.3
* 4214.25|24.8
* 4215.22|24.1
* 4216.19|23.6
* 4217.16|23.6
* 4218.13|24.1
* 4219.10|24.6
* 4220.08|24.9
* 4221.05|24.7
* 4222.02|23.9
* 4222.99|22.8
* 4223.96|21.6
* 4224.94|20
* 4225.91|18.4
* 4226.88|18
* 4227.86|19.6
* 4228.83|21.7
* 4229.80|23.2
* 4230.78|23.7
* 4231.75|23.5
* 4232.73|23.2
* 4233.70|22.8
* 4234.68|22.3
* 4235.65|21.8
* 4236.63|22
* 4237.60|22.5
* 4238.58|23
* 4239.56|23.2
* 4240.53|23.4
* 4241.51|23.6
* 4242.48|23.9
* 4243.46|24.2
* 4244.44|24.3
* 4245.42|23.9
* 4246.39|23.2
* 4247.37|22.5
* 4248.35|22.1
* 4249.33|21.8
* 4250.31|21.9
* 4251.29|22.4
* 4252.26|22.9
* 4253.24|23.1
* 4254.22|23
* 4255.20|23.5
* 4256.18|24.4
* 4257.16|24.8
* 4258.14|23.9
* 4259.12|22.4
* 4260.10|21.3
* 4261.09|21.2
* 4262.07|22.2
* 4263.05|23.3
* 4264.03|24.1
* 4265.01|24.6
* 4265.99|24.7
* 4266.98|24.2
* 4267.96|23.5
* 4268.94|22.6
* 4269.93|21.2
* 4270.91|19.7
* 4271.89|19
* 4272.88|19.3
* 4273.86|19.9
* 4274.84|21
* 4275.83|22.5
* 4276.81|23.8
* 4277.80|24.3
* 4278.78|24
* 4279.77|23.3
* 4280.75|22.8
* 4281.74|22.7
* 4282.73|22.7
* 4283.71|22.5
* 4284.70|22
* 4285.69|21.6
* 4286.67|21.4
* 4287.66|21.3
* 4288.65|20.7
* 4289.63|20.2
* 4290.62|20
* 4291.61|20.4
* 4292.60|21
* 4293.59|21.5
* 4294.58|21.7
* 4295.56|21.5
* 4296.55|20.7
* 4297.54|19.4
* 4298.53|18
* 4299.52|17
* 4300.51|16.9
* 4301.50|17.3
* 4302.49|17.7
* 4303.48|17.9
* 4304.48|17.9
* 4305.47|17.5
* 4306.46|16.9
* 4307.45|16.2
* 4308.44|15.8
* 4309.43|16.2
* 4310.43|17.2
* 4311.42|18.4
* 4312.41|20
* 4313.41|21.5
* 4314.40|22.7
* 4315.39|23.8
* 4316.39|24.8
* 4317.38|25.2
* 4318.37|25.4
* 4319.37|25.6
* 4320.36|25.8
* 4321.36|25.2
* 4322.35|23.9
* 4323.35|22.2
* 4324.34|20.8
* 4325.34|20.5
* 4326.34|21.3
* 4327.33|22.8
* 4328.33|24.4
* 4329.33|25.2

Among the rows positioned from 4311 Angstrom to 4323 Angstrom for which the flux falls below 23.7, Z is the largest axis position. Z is 4314.40 Angstrom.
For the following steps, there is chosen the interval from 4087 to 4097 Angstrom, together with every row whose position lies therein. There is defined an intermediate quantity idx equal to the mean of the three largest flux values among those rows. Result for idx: 25.0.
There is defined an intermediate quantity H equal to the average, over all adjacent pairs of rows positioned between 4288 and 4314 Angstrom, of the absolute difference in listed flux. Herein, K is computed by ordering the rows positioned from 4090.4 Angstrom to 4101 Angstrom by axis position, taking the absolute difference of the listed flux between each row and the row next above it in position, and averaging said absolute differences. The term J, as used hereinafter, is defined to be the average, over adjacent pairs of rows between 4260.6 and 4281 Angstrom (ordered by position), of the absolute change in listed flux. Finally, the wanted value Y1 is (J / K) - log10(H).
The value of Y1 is 1.4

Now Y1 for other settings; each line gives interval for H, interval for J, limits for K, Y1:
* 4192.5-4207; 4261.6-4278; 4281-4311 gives 2.7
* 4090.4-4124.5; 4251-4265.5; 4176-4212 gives 3.6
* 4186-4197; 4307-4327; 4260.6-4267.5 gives 2.0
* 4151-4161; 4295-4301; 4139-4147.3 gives 2.0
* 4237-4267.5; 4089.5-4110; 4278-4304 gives 1.8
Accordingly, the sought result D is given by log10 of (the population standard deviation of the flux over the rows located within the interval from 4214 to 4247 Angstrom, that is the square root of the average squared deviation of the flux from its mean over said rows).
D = 0.2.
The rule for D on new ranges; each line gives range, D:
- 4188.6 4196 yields -0.7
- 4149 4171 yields -0.3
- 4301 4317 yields 0.4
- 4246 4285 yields 0.2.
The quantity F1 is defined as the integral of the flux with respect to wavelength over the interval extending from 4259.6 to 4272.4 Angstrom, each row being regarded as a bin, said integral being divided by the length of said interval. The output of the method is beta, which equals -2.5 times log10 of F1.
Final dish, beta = -3.38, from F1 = 22.4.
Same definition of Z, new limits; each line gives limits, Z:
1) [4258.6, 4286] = 4285.69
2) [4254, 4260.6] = 4260.10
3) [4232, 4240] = 4239.56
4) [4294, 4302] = 4301.50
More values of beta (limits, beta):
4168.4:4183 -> -3.43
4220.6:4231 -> -3.33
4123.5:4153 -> -3.46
